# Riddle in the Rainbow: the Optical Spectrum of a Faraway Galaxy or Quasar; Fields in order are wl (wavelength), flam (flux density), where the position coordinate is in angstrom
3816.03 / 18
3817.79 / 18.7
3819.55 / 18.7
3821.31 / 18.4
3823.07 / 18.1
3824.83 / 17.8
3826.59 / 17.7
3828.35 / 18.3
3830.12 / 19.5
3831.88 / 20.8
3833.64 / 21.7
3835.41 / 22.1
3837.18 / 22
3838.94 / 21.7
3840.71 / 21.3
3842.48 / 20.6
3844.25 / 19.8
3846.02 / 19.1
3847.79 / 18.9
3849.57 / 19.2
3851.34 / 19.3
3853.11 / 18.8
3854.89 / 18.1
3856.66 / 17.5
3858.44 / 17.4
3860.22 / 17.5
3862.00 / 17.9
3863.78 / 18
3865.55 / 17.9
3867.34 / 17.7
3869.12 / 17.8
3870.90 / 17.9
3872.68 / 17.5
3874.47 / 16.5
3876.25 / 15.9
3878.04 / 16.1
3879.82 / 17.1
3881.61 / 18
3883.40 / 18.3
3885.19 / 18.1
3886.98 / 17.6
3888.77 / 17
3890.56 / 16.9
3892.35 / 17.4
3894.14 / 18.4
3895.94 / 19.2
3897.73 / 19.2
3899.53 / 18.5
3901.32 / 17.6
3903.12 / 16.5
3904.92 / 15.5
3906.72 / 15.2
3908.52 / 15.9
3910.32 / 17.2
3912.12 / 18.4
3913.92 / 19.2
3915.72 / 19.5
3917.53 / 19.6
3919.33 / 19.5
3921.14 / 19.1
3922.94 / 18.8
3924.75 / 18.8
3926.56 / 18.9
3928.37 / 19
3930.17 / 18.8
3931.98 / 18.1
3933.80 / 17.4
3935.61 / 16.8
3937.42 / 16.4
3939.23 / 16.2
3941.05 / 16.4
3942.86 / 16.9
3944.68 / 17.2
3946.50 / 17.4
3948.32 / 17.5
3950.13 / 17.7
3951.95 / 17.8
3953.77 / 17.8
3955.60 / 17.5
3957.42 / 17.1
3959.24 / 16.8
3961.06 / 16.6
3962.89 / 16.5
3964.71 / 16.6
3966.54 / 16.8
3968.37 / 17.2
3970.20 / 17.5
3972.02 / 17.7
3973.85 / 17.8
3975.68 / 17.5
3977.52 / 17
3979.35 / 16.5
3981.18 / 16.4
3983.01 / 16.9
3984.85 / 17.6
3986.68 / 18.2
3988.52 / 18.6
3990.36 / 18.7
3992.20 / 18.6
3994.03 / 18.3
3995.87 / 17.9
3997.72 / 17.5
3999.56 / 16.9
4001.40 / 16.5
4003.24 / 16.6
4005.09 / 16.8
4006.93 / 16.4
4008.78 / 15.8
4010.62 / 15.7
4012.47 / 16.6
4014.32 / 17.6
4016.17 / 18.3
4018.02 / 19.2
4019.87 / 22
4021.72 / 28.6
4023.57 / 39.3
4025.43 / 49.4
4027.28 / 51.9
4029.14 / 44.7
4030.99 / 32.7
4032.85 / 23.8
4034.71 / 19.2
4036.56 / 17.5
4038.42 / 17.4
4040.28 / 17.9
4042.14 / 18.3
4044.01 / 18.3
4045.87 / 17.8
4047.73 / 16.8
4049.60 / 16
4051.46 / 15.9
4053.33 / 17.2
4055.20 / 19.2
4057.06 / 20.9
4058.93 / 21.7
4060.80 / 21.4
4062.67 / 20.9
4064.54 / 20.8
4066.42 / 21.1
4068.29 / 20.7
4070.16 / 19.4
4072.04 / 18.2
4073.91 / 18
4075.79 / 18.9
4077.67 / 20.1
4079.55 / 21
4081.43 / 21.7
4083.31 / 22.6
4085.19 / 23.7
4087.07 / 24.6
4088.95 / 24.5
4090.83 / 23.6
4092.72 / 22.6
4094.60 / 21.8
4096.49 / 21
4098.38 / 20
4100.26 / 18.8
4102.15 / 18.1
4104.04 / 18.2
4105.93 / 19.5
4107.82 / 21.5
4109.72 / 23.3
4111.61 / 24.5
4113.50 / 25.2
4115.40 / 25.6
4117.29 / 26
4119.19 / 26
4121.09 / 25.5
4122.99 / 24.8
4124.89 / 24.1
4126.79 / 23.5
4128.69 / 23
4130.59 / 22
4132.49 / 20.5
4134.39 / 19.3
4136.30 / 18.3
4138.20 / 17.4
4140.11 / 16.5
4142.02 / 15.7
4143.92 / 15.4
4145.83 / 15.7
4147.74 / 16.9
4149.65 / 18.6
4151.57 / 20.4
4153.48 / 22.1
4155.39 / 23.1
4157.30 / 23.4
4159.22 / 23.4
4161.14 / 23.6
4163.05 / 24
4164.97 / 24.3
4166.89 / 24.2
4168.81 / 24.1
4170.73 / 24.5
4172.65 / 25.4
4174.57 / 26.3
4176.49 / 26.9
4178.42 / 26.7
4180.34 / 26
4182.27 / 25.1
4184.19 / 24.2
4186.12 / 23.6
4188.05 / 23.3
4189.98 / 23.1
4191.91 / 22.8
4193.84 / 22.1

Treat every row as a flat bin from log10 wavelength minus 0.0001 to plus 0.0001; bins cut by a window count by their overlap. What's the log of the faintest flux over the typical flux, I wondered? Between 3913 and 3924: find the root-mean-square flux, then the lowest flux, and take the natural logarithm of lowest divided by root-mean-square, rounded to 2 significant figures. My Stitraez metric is -0.025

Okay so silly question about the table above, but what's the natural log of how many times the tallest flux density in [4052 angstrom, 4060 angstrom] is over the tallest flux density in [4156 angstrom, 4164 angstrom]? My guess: -0.10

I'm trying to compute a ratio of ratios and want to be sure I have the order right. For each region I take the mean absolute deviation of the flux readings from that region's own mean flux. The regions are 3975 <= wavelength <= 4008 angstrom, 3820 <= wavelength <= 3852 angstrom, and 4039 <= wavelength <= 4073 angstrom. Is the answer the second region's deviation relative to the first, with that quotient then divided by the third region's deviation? 1.09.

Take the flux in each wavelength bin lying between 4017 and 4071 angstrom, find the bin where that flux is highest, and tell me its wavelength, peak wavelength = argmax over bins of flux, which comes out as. 4027.28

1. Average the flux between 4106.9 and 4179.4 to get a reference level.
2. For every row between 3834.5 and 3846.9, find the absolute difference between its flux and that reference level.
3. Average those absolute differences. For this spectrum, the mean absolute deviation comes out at 1.5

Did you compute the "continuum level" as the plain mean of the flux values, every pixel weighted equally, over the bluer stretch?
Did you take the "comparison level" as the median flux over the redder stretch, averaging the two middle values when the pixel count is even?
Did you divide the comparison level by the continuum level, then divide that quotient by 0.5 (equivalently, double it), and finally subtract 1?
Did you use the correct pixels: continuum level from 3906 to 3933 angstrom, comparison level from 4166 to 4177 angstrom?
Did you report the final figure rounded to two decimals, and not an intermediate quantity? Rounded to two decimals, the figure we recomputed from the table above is 1.71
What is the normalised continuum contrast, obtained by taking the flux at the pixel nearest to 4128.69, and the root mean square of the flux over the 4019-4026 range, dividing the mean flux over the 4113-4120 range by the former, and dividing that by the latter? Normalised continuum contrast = 0.031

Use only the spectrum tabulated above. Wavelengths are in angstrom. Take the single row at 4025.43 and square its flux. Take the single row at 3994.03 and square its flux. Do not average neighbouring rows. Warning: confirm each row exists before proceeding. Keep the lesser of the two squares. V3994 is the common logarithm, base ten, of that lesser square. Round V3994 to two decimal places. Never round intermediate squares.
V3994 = 2.52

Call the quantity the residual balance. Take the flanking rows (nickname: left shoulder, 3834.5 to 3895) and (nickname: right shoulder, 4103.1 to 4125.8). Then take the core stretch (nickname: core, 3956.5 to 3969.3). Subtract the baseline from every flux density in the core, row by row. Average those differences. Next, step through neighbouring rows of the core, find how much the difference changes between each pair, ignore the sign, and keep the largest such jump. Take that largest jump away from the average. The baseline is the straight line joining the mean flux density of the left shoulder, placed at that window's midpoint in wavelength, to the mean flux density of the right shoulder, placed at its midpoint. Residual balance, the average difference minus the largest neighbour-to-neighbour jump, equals -4.0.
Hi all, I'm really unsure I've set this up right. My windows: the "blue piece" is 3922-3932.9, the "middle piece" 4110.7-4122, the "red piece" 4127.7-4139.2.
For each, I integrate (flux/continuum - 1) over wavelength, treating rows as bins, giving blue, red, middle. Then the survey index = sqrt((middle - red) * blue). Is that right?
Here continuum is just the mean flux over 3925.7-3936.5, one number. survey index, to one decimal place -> 1.1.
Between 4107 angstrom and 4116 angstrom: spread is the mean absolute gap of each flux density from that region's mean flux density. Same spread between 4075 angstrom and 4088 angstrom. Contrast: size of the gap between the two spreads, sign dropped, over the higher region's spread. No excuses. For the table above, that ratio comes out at 0.2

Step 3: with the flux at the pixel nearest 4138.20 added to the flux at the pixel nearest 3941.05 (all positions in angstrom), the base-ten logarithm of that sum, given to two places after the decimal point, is 1.53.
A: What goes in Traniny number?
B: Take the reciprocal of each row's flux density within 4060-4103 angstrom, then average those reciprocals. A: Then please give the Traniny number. 0.0480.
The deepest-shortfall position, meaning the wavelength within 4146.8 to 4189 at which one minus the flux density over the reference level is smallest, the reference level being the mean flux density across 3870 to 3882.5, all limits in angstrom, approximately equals 4176.49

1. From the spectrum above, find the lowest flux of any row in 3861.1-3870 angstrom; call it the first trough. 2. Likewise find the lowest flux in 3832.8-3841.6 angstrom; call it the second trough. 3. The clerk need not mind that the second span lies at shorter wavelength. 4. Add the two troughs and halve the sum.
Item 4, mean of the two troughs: 19.5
